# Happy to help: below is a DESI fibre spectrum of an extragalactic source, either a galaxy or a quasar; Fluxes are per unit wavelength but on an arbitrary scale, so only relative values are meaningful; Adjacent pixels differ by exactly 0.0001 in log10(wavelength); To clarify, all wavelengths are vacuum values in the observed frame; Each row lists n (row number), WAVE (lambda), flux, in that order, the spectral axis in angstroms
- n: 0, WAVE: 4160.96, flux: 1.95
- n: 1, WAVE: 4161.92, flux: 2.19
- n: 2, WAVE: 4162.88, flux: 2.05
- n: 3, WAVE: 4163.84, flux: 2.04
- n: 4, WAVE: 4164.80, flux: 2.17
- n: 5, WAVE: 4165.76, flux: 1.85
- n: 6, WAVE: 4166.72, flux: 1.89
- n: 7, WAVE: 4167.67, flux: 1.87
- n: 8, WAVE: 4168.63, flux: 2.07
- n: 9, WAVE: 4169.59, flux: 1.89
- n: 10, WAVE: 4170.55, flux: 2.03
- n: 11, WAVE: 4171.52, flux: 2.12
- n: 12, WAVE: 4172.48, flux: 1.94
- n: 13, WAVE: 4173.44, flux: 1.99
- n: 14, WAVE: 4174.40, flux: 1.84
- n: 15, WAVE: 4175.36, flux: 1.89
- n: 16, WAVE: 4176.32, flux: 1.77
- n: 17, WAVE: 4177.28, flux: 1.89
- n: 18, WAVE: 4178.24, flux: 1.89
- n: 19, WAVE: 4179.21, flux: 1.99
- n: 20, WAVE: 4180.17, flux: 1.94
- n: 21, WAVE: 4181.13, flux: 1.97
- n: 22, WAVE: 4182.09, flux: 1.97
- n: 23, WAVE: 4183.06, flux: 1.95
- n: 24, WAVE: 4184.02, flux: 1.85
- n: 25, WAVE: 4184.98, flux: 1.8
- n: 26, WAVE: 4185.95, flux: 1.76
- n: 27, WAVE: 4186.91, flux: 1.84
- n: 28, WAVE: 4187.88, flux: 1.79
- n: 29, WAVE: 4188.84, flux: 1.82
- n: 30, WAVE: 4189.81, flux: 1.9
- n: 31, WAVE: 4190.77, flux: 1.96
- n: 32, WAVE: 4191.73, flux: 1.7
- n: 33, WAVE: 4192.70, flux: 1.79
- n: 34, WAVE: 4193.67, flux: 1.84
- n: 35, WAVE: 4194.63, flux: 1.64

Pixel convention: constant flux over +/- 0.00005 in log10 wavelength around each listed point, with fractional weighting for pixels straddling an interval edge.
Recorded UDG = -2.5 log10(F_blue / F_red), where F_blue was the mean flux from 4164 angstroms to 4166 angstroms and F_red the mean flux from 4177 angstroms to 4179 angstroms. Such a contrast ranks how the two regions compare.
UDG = -0.07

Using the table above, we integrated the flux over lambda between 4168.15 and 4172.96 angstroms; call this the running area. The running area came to 9.65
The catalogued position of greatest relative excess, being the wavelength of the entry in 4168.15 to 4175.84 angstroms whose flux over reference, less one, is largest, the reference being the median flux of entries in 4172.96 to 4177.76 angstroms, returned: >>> 4171.52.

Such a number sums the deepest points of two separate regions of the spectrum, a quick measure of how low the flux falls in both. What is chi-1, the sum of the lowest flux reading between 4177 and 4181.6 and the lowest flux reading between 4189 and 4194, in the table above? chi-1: 3.59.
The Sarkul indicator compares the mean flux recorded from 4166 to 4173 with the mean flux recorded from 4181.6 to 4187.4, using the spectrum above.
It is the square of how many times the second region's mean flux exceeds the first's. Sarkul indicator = 0.89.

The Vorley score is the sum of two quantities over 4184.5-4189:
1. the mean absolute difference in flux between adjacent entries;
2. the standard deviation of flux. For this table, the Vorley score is 0.08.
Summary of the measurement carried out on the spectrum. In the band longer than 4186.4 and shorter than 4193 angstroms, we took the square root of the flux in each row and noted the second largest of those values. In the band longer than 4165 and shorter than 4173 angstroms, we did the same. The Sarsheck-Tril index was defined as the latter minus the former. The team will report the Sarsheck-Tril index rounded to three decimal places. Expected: 0.060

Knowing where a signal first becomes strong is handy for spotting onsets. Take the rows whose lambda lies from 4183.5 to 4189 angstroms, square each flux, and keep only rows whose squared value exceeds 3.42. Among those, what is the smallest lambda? 4184.02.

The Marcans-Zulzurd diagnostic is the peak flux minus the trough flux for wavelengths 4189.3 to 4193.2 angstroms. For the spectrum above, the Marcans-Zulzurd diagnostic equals 0.26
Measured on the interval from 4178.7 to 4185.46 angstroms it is 0.19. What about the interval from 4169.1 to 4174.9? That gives 0.28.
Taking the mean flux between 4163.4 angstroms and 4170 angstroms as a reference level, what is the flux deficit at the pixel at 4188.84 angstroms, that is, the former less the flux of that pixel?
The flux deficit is 0.15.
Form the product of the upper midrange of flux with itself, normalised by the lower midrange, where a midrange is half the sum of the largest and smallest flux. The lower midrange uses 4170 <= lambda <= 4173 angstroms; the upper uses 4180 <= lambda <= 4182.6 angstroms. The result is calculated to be 1.88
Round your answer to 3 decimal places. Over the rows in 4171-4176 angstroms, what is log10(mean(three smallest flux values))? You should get 0.276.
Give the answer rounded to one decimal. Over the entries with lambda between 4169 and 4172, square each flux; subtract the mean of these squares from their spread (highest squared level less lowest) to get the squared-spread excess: -3.1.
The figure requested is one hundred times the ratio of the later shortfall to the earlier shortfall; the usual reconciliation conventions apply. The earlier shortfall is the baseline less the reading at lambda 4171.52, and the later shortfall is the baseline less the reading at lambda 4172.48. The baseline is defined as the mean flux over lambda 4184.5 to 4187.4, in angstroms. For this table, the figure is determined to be 44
